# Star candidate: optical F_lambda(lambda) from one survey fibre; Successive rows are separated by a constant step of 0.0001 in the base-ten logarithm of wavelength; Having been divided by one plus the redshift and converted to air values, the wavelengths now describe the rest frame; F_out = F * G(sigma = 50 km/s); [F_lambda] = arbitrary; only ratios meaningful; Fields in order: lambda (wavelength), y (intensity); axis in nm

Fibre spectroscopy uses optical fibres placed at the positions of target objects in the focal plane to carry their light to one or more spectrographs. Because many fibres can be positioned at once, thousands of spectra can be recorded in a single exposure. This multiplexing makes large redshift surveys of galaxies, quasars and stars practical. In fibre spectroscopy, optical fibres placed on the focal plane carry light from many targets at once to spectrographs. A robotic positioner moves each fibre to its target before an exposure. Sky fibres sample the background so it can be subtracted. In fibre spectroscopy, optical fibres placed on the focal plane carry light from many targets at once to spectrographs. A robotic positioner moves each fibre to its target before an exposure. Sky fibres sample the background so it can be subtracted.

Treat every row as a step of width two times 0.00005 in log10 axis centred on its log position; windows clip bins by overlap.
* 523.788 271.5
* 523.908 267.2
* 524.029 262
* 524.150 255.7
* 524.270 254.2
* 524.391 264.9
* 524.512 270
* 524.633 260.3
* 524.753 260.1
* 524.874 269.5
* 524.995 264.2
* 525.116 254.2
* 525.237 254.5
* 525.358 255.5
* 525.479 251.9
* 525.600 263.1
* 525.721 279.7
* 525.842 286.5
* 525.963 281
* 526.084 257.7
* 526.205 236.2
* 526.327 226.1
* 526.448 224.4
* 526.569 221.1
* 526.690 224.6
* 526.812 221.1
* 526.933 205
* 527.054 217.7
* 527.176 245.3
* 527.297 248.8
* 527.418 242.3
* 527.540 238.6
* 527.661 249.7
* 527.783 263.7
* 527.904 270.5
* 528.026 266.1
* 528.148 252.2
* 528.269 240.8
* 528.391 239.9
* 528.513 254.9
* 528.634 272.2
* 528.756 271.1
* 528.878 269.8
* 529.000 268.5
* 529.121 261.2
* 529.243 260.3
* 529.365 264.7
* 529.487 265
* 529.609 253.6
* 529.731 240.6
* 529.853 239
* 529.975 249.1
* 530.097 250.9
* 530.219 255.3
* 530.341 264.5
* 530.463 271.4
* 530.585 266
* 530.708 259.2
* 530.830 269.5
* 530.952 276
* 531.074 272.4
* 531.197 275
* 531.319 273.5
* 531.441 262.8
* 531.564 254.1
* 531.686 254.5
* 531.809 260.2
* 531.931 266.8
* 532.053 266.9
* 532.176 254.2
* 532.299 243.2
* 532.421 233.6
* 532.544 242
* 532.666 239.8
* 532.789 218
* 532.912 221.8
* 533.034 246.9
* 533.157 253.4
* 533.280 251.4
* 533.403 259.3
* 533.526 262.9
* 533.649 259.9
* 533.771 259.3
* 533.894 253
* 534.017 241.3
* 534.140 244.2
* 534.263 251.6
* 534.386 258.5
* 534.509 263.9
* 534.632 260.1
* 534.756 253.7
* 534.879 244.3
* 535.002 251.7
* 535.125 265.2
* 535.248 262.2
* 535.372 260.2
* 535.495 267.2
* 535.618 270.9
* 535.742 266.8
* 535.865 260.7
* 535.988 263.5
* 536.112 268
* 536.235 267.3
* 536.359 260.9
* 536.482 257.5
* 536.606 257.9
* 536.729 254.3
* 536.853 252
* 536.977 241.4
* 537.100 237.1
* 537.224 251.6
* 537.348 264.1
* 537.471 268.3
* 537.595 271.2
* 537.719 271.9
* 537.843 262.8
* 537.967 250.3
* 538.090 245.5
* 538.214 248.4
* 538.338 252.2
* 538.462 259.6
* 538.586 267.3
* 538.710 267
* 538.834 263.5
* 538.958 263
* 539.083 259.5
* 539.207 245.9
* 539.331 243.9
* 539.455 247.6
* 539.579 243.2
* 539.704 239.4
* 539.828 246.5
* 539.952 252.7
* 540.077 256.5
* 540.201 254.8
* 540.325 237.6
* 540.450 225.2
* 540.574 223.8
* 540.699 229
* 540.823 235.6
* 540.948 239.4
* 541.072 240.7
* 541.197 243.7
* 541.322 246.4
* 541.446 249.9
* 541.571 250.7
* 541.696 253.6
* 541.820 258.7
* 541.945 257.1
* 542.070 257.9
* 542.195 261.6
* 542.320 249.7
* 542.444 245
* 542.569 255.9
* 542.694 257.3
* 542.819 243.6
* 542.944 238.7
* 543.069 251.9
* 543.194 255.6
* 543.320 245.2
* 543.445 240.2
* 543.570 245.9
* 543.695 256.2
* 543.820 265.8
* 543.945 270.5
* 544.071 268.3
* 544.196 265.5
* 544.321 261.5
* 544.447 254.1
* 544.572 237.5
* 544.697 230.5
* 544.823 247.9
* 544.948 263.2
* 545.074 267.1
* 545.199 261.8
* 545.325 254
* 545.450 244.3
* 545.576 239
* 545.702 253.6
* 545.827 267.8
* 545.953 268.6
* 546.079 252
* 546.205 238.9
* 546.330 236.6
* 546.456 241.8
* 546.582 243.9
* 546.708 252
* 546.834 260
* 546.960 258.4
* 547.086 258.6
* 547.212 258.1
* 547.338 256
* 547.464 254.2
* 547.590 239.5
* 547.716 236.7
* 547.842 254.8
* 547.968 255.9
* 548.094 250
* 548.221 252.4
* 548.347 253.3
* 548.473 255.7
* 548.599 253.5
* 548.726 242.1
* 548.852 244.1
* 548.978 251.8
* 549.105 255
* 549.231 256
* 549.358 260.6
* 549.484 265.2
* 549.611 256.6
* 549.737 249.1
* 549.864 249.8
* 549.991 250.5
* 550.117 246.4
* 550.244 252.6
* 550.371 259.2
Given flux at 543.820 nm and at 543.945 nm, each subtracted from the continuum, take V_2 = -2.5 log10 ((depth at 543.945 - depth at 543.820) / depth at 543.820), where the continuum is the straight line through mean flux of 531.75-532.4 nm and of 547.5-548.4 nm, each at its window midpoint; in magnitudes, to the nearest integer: 1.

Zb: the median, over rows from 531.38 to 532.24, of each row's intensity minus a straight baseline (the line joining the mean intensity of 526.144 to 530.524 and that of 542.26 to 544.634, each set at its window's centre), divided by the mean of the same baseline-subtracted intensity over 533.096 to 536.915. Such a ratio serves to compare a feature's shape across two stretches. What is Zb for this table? 1.4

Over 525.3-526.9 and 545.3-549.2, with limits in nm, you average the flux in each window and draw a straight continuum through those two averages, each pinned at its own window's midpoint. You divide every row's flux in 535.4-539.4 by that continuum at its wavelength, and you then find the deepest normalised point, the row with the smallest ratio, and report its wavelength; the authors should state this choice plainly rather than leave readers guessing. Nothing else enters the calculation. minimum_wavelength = 537.100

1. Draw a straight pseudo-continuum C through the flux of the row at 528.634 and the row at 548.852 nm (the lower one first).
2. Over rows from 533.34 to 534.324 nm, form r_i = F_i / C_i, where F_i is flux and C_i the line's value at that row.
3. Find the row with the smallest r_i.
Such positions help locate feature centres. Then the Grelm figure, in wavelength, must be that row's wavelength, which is 534.017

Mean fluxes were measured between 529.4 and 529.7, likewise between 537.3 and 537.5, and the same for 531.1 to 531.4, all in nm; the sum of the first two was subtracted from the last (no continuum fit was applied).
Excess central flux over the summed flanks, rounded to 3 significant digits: -251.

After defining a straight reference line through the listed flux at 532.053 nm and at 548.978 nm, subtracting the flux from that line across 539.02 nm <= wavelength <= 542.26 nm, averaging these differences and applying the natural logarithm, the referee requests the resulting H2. 2.57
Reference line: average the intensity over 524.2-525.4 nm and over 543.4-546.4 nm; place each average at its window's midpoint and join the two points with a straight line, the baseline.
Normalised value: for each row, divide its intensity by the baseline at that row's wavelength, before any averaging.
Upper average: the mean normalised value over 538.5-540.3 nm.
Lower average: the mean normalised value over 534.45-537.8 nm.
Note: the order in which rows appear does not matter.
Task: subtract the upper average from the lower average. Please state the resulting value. 0.020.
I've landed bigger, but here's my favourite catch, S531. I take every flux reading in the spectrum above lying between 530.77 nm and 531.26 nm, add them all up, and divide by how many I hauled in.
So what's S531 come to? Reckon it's 273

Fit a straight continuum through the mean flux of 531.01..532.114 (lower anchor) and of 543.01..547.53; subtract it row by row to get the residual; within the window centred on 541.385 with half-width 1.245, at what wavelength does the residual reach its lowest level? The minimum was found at 540.574 nm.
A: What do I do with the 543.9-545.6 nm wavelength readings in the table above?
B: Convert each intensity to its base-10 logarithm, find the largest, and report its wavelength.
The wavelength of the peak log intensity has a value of 543.945 nm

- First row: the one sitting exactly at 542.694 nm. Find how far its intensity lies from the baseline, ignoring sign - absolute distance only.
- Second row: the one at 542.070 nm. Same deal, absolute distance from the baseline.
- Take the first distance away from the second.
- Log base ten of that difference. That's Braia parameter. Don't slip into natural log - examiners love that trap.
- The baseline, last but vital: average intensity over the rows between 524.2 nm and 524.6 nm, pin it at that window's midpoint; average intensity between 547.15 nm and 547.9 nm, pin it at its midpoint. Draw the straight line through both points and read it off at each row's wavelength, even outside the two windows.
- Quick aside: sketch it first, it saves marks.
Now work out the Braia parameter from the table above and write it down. -0.6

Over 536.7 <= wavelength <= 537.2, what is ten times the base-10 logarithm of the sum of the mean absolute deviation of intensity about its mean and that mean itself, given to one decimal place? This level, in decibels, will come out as 24.0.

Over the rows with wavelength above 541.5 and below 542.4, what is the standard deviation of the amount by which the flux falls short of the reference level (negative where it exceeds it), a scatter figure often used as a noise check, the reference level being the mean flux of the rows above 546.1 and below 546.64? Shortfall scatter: 4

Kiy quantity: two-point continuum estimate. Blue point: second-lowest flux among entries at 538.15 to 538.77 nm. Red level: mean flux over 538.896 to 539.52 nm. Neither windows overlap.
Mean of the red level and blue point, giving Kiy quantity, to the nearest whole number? 252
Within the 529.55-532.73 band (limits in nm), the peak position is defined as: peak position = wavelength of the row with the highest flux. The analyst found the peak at 530.952 nm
